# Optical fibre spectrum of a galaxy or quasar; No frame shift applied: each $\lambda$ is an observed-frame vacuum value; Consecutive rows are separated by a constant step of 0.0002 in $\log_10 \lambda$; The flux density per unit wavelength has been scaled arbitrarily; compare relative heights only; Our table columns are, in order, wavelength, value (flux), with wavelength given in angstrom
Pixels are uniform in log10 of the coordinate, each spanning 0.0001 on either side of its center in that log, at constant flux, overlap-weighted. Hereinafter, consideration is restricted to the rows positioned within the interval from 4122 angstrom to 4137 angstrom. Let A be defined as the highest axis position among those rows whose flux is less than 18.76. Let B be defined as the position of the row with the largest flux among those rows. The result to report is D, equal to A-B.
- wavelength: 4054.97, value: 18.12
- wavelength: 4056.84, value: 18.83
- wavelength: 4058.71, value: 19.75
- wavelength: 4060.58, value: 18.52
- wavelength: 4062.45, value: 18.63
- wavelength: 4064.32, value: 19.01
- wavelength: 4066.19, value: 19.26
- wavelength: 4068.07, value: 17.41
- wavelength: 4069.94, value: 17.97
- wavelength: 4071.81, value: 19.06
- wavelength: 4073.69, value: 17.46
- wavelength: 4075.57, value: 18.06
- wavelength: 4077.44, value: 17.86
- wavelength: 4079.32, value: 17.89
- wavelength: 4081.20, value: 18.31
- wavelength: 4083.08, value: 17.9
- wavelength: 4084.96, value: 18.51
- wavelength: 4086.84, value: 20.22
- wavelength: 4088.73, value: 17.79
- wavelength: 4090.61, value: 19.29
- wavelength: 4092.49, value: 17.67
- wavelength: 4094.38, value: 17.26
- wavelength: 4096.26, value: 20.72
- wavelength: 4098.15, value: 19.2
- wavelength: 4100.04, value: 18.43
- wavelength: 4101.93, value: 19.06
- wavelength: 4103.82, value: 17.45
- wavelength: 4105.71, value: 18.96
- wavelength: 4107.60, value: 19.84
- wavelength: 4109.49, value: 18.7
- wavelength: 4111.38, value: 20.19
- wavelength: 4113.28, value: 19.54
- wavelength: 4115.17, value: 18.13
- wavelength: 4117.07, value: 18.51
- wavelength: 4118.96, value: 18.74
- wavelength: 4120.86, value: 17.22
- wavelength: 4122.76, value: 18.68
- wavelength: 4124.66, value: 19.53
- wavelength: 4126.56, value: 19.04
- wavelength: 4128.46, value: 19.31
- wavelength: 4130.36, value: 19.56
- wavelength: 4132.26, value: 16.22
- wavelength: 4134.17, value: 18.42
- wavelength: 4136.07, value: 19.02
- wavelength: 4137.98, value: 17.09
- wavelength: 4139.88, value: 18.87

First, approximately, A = 4134.17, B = 4130.36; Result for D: 3.8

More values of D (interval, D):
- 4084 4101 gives 3.8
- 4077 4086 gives 0.0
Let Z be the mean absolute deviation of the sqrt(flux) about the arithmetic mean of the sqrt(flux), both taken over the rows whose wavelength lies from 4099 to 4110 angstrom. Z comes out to 0.063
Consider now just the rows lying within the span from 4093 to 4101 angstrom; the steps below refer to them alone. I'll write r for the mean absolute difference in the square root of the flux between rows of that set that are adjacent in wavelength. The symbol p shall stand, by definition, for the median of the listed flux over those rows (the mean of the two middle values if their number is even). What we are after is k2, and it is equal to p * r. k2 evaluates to 4.1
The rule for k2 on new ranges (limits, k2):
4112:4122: 1.9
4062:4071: 1.7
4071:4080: 1.3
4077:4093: 2.3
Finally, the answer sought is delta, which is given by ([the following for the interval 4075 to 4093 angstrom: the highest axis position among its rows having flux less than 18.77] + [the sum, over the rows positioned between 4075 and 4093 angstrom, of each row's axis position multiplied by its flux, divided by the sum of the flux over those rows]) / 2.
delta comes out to 4088.3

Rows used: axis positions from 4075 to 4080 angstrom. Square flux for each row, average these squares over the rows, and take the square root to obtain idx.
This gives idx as 17.9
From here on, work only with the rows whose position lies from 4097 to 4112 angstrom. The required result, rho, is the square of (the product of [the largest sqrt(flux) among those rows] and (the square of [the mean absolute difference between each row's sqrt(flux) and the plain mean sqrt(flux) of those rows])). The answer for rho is 0.0004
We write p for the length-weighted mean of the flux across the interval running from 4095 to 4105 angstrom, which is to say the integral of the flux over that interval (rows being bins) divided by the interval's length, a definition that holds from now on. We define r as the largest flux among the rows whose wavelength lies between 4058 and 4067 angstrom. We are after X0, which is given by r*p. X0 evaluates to 374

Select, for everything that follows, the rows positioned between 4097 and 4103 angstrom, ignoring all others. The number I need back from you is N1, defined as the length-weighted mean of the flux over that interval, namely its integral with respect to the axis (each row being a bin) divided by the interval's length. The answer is 18.9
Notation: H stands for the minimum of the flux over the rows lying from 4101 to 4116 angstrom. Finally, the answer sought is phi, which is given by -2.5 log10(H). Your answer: -3.10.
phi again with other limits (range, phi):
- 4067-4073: -3.10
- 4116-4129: -3.09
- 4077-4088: -3.13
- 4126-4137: -3.03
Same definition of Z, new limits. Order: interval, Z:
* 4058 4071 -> 0.068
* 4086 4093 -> 0.117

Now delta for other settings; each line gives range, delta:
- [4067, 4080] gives 4076.5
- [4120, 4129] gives 4123.8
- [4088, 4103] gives 4097.7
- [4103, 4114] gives 4109.1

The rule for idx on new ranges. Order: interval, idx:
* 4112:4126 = 18.6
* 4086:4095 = 18.5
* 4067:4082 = 18.0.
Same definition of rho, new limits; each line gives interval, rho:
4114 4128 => 0.0002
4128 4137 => 0.0031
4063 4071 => 0.0010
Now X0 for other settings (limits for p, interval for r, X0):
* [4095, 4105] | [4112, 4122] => 370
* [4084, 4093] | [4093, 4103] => 388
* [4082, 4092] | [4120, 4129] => 365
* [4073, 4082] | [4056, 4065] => 354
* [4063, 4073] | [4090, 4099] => 384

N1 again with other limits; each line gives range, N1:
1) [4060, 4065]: 18.7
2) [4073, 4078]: 17.8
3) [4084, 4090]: 18.9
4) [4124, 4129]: 19.3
